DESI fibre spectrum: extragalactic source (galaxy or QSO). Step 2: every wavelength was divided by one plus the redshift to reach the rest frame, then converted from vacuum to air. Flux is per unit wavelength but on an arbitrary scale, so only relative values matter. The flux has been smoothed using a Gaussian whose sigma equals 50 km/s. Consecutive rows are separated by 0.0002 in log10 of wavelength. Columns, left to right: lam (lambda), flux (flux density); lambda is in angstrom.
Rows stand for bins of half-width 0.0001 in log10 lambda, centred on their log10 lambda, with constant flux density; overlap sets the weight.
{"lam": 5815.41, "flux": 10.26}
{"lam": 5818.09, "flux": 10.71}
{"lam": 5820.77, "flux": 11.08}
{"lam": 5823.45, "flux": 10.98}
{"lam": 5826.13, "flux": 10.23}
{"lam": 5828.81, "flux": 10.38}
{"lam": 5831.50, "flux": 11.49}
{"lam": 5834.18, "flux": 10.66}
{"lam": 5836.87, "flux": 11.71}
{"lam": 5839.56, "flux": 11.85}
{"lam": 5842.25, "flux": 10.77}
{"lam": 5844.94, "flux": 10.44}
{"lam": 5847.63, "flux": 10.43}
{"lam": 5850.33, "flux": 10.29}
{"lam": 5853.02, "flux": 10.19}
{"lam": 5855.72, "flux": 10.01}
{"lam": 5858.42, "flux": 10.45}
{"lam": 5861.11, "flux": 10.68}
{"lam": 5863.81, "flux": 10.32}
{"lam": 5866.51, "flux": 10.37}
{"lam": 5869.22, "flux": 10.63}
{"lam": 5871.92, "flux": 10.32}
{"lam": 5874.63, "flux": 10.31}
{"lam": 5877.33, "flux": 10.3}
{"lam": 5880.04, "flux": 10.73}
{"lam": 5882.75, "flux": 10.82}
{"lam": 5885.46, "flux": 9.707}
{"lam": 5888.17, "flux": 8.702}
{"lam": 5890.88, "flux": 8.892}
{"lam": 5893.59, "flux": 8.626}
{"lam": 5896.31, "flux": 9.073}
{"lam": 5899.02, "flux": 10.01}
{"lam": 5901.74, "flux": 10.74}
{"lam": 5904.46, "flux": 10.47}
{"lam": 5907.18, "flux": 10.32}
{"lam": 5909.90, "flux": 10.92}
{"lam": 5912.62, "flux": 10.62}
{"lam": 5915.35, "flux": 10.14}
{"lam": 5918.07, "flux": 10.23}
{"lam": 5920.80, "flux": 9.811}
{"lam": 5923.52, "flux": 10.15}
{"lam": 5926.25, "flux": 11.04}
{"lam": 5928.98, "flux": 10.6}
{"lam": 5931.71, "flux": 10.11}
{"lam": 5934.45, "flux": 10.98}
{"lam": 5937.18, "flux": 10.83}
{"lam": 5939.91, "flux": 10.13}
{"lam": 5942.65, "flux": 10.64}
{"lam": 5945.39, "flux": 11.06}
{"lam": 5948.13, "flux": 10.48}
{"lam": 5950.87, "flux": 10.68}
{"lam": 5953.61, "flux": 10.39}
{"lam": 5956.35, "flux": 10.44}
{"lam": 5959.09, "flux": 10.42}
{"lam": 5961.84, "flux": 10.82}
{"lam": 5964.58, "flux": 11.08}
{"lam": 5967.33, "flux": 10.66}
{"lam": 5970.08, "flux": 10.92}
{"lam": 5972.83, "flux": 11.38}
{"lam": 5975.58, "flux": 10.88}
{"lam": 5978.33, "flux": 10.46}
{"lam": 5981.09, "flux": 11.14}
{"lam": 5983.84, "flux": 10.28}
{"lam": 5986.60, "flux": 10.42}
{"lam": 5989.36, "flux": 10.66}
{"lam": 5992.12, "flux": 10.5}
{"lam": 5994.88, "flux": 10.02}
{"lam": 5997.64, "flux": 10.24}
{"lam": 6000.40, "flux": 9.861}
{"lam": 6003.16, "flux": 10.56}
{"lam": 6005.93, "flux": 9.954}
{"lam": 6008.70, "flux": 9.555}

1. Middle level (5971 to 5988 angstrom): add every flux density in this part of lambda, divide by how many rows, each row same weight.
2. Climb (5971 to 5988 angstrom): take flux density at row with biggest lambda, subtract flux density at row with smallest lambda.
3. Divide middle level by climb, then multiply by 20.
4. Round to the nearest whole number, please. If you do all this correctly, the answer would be -224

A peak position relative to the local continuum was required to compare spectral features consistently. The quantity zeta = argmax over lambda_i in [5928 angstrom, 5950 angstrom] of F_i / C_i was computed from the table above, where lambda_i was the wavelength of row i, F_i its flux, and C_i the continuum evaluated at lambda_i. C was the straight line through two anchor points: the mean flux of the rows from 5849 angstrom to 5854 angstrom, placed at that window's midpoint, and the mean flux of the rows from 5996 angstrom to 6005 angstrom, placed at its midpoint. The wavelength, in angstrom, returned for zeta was 5945.39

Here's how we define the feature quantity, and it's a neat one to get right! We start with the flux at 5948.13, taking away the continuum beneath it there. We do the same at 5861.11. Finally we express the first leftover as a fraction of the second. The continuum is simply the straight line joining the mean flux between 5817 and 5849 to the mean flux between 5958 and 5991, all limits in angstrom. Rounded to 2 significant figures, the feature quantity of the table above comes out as 1.6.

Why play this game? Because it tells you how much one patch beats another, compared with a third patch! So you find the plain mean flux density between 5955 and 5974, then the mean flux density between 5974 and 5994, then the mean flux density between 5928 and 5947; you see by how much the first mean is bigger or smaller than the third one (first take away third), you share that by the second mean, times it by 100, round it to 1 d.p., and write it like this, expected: 1.8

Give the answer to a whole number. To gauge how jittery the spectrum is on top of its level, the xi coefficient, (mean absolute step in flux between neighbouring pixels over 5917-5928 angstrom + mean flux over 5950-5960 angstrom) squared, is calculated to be 122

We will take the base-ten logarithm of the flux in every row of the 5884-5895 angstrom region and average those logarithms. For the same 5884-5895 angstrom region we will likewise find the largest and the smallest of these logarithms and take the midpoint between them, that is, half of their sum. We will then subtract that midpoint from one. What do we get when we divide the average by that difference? 25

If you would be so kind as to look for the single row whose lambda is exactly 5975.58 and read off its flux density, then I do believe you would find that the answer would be 10.88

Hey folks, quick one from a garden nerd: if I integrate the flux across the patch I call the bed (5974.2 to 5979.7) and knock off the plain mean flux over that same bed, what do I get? 48.1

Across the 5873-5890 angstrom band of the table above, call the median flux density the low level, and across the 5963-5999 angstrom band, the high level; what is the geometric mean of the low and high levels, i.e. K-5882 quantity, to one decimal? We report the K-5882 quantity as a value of 10.5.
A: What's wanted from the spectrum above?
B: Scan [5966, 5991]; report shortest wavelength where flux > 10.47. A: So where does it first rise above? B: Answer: 5967.33 angstrom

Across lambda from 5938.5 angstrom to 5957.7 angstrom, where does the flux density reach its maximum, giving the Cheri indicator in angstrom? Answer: 5945.39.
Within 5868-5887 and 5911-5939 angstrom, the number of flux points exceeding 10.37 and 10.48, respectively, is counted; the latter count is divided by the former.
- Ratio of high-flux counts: 1.7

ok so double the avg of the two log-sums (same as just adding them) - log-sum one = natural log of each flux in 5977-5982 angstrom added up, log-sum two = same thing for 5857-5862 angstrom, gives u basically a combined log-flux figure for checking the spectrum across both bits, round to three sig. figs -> 9.47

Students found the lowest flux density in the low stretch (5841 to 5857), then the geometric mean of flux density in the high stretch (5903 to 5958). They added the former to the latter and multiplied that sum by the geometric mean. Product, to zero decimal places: 215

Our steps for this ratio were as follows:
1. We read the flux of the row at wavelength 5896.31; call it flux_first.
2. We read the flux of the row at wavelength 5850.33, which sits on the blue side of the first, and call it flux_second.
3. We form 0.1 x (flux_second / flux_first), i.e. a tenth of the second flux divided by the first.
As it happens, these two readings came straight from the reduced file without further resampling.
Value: 0.113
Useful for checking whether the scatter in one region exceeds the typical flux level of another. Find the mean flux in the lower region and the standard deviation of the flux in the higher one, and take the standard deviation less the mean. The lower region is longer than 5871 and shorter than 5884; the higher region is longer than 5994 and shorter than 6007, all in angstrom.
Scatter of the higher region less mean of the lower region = -10.2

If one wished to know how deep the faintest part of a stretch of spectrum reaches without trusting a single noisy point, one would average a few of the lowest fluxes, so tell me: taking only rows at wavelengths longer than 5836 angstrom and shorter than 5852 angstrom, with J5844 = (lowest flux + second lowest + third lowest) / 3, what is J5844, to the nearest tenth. 10.4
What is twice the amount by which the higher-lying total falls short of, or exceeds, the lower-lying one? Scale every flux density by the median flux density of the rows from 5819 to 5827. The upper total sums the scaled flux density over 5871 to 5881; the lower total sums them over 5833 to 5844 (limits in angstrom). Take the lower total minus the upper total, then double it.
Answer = 0.61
